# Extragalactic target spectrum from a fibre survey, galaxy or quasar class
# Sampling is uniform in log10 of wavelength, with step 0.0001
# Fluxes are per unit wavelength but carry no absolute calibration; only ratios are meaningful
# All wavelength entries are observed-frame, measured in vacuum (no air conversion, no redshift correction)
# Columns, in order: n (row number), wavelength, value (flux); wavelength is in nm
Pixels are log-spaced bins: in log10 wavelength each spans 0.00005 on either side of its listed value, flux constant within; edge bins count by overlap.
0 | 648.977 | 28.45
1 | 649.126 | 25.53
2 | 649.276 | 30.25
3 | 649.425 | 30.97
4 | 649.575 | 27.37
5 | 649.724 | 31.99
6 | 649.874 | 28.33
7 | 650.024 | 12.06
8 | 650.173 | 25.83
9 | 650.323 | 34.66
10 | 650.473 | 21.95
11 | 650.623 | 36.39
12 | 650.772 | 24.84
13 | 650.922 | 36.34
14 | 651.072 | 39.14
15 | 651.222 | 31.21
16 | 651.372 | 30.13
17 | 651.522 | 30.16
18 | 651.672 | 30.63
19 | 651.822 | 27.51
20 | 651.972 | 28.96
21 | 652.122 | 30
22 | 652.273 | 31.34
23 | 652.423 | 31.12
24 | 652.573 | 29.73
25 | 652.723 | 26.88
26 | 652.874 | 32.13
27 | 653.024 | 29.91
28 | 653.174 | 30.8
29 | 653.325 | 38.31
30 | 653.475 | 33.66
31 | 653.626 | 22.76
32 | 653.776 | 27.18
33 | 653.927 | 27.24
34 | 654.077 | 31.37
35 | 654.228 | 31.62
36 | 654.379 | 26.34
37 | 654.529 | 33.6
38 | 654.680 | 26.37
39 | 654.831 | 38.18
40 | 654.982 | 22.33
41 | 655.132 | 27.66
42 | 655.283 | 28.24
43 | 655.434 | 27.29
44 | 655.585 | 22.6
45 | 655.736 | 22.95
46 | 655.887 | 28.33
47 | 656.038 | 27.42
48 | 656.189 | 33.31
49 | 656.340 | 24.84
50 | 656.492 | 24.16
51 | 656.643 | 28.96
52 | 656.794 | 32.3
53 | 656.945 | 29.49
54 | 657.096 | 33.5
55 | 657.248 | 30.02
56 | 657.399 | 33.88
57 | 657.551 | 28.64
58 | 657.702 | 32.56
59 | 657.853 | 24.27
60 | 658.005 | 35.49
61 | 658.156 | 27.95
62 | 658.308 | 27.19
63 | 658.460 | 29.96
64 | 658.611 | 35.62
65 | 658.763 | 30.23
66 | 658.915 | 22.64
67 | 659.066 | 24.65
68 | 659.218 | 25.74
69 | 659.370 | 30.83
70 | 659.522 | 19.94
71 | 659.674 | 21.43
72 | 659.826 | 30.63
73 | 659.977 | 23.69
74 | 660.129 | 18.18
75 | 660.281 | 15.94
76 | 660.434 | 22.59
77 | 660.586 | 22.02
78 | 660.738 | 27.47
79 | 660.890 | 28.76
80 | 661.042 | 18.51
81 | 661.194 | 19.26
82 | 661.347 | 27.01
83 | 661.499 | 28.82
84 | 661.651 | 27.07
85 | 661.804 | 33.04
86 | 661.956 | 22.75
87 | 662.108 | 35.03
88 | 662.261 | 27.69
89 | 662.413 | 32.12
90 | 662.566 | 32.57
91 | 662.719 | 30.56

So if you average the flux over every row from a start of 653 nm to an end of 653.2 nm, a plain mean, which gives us 30.4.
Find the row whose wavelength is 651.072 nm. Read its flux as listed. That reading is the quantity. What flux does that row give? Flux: 39.14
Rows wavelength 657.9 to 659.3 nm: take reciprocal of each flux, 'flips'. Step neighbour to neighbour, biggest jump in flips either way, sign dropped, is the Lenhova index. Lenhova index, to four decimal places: 0.0111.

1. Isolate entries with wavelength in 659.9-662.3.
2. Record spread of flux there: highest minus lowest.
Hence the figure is 19.1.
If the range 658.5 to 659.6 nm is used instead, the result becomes 15.7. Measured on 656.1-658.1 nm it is 11.3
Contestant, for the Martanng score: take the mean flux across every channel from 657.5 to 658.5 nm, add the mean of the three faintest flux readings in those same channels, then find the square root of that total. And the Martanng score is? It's 7.48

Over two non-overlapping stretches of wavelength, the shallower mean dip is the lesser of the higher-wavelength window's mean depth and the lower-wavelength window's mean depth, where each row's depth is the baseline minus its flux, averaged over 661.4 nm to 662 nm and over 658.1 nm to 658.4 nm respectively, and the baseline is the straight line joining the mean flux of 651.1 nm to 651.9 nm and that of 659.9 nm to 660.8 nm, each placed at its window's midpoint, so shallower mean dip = -8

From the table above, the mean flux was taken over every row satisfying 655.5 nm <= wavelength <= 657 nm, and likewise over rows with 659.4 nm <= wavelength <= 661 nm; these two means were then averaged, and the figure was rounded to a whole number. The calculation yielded 25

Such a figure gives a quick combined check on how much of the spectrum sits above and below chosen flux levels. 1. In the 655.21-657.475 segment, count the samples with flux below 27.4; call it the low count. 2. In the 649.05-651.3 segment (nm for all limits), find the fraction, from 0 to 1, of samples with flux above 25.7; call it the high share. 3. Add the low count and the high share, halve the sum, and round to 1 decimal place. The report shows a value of 2.9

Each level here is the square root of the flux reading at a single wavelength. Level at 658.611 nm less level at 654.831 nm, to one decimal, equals -0.2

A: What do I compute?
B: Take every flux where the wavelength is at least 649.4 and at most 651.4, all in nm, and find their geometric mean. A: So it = 28.4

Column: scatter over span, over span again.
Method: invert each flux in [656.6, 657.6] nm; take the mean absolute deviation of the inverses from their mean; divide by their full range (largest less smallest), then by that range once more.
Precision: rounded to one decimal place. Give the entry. 68.2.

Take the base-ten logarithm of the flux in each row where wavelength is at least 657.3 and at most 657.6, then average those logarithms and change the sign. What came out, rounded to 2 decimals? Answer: -1.49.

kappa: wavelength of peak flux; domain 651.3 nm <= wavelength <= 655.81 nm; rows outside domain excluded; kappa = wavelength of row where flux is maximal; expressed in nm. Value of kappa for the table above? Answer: 653.325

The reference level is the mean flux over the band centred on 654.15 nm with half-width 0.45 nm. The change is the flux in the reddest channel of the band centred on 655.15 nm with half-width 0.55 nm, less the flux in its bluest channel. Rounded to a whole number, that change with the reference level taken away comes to -33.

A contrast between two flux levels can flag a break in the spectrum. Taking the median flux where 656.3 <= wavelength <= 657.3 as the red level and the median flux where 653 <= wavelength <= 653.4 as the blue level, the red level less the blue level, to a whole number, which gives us -1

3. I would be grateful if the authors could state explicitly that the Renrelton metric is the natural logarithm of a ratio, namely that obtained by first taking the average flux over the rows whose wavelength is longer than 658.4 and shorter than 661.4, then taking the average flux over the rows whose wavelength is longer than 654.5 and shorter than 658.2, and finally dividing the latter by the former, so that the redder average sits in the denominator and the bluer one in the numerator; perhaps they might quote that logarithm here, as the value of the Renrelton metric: 0.16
